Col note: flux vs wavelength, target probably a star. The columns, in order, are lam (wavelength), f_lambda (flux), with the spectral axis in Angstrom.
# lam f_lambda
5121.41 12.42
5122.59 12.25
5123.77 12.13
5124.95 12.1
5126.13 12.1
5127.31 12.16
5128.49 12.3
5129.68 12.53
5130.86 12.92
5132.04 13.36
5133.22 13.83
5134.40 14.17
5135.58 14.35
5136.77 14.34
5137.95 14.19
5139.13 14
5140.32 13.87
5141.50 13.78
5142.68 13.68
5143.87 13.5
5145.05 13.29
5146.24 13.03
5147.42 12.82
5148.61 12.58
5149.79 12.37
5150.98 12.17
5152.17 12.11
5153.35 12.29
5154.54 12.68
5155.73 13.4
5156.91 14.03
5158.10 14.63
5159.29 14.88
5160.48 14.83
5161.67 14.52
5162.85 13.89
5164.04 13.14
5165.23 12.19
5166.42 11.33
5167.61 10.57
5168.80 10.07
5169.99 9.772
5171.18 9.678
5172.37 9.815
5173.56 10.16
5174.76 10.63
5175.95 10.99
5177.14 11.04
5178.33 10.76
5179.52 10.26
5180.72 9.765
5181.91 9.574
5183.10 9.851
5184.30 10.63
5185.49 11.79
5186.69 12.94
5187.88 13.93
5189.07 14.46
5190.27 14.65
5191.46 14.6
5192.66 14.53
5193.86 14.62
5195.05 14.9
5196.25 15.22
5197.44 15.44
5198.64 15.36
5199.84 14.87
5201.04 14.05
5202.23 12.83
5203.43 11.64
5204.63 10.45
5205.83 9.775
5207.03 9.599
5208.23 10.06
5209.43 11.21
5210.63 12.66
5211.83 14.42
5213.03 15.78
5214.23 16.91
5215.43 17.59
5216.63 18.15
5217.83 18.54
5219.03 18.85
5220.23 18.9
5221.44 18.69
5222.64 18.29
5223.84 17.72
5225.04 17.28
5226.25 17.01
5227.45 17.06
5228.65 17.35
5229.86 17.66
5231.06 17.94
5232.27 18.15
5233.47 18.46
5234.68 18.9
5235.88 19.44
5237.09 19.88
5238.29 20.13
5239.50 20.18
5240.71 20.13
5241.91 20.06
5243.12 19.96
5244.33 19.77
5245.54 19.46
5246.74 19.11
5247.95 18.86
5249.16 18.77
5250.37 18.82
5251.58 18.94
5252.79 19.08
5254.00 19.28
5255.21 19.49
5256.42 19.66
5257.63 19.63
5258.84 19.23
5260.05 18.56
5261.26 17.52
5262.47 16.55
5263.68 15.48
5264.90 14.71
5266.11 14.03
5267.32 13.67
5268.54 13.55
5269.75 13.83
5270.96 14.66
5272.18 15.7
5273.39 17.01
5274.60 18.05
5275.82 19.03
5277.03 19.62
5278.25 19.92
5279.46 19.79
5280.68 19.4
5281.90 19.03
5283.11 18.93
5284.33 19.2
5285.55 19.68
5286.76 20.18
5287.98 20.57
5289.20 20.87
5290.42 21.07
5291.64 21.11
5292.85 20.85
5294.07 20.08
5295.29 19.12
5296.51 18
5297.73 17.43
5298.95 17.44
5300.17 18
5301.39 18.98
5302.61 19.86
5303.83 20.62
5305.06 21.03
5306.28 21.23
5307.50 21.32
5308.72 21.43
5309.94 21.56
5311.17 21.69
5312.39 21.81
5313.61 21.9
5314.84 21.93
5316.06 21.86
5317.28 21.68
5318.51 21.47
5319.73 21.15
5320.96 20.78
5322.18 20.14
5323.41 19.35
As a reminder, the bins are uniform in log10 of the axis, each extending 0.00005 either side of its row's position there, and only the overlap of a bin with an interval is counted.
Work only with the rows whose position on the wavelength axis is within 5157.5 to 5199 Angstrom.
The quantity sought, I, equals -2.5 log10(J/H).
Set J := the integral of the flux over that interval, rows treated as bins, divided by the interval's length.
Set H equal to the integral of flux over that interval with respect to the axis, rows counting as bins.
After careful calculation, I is 4.0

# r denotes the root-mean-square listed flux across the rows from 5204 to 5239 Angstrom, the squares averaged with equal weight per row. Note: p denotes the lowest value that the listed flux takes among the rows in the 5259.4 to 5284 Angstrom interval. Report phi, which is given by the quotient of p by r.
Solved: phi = 0.8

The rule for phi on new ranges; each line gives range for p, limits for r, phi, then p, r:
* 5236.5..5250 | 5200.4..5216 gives 1.4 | 18.77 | 13.1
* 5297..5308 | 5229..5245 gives 0.9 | 17.43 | 19.3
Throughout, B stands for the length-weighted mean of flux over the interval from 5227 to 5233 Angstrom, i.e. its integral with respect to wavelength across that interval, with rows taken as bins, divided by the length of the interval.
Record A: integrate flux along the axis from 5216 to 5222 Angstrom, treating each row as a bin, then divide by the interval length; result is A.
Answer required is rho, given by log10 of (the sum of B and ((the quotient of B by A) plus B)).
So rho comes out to 1.56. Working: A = 18.6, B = 17.7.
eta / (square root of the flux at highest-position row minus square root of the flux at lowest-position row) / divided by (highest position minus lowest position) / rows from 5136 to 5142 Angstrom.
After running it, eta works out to -0.02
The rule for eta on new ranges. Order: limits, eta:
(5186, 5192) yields 0.05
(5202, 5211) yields 0.00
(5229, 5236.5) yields 0.03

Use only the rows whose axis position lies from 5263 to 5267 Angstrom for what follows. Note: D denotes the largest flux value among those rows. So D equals 15.48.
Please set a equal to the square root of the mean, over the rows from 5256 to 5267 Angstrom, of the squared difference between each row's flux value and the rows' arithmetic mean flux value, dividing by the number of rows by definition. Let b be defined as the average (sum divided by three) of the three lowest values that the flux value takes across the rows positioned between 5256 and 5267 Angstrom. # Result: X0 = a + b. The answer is 17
